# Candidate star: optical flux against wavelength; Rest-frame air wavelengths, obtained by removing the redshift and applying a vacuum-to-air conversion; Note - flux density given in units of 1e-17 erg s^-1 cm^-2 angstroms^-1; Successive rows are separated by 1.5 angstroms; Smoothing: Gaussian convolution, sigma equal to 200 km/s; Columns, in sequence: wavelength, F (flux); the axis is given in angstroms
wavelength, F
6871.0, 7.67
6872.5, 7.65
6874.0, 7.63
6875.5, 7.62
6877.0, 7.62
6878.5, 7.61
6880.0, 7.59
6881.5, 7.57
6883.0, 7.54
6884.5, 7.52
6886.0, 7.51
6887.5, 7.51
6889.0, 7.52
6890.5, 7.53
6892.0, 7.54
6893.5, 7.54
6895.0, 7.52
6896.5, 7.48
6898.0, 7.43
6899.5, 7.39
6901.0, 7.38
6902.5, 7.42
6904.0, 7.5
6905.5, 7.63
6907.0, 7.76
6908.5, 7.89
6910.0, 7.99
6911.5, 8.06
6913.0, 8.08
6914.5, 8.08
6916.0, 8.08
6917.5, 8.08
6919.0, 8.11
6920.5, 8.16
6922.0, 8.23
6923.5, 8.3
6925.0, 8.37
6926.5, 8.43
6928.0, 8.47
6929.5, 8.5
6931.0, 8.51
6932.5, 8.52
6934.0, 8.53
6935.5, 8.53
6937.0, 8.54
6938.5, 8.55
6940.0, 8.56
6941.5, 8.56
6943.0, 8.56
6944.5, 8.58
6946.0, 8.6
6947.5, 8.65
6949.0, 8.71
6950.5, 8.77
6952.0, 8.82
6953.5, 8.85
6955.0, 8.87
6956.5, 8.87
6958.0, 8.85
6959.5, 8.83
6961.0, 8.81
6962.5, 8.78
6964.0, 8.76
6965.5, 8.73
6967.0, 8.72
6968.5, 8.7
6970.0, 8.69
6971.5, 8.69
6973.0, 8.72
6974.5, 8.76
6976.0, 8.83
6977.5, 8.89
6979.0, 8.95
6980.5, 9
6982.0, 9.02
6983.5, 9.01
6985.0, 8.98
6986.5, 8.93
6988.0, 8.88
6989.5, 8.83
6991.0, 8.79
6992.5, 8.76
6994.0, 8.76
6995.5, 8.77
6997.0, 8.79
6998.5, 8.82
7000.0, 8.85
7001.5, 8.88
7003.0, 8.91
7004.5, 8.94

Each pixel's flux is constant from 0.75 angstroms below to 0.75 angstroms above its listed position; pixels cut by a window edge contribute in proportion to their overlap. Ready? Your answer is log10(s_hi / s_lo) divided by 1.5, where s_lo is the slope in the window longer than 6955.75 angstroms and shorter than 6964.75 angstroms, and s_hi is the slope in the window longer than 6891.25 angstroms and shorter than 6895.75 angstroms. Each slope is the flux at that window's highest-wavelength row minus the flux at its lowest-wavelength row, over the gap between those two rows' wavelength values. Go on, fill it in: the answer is -0.23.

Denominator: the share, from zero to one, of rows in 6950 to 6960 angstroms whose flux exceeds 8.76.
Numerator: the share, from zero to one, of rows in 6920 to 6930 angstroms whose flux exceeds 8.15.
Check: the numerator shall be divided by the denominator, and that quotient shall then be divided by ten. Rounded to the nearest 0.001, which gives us 0.100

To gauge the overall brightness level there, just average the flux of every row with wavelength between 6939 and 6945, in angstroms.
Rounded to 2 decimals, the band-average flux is 8.56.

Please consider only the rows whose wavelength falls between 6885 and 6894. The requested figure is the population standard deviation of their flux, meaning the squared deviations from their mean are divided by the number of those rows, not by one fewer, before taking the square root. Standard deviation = 0.013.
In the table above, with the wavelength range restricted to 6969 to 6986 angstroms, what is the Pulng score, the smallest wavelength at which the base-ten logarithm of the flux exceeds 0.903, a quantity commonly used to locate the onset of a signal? 6970.0 angstroms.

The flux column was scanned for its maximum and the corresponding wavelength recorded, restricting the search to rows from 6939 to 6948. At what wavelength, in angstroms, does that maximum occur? 6947.5 angstroms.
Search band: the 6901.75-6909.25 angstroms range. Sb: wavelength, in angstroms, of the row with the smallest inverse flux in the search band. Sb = 6908.5 angstroms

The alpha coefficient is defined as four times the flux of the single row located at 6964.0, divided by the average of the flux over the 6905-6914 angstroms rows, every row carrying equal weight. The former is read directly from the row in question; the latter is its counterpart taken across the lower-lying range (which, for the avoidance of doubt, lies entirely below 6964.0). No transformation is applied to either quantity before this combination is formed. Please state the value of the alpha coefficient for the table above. 4.43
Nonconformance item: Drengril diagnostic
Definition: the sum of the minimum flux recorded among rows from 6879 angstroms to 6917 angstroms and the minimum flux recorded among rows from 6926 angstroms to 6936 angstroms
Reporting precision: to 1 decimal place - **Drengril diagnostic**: 15.8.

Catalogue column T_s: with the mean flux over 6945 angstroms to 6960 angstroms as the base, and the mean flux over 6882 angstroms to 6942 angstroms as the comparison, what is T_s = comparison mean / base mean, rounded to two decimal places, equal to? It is 0.91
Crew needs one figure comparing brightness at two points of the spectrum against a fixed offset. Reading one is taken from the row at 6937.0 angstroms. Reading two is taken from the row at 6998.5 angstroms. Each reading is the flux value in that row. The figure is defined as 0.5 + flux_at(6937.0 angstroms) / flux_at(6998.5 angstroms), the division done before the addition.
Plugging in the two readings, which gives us 1.47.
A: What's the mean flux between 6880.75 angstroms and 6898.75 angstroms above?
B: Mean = 7.52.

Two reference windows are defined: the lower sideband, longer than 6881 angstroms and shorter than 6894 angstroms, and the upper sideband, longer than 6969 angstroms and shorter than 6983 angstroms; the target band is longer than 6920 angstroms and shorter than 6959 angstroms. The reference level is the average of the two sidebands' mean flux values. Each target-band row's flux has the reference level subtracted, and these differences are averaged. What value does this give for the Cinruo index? 0.39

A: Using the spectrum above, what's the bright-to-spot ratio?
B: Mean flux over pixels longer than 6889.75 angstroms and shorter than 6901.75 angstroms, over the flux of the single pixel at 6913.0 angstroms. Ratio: 0.925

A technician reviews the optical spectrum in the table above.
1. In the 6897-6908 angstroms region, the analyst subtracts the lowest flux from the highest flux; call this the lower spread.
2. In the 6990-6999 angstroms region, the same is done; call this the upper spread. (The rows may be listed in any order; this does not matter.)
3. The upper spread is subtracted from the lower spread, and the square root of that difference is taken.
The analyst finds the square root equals 0.6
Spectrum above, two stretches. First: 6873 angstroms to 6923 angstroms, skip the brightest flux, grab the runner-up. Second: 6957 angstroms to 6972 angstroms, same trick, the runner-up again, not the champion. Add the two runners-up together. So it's 16.99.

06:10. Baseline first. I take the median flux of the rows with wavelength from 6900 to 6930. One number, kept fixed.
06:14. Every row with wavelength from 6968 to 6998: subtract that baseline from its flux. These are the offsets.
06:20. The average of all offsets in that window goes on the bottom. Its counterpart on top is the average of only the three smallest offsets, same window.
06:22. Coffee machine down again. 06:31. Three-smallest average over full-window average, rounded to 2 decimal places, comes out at 0.81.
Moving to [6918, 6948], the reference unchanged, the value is 0.23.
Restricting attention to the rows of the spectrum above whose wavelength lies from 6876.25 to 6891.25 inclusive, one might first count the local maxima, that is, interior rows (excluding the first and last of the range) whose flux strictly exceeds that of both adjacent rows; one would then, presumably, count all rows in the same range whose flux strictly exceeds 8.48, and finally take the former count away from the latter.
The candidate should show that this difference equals 0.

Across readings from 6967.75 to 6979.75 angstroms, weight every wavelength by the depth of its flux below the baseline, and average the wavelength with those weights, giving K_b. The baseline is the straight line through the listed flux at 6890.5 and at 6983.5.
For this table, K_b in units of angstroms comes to 6972.3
